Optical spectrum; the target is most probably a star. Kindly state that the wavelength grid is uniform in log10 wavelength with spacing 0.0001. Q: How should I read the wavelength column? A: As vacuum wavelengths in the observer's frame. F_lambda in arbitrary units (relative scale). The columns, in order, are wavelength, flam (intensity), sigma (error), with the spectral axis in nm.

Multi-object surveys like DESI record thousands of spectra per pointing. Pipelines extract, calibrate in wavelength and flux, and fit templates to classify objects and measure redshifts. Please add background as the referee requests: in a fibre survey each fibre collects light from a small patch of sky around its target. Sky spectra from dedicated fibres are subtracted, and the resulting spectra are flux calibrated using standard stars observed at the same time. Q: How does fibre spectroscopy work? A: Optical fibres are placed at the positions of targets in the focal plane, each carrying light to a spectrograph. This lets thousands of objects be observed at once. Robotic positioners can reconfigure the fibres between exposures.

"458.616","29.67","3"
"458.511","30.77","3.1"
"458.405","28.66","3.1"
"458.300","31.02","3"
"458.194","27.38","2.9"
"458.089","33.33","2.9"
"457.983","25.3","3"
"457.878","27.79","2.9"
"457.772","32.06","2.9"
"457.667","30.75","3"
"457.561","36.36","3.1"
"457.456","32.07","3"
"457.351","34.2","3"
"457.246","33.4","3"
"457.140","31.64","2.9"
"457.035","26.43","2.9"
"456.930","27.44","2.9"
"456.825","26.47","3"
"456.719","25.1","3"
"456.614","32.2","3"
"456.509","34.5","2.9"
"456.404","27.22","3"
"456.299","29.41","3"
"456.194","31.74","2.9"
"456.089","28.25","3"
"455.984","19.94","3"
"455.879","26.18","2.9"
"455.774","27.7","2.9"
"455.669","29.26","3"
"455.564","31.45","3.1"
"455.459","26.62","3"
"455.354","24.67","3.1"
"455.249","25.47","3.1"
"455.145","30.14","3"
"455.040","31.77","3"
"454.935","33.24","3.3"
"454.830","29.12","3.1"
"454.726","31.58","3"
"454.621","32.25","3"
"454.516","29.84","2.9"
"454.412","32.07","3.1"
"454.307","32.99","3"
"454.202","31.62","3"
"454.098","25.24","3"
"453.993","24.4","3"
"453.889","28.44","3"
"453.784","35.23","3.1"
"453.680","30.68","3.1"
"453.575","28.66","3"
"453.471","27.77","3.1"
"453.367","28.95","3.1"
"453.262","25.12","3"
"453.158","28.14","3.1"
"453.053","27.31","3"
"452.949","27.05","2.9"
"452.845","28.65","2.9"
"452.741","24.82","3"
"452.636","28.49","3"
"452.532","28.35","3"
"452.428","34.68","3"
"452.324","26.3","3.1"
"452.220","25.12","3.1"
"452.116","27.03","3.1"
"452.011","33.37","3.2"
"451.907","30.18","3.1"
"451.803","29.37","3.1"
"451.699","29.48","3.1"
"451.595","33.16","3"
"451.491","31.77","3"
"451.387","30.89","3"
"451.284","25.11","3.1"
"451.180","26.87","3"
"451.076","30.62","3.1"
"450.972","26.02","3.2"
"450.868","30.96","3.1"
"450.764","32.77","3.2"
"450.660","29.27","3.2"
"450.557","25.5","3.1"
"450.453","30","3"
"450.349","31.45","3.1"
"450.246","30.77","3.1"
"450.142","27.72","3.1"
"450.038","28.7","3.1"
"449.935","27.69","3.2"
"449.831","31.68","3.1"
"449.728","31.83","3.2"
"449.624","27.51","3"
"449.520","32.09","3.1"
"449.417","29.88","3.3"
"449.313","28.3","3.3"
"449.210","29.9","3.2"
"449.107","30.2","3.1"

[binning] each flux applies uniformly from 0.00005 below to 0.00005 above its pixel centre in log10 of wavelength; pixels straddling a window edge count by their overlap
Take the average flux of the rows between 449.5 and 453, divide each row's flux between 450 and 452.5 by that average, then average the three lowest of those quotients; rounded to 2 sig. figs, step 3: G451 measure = 0.86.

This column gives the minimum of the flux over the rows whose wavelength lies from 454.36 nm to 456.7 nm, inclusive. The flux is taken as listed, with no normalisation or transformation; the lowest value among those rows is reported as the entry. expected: 19.94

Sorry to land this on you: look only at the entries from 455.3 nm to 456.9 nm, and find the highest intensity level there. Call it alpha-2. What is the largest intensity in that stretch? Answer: 34.5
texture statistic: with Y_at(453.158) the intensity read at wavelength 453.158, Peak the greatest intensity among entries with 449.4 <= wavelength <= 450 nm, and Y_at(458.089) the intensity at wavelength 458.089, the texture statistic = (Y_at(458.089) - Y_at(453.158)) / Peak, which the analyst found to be 0.16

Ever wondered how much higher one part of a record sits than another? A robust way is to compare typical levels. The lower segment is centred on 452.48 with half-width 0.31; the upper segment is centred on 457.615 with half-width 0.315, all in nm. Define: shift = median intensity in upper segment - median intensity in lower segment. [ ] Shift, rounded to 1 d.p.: 4.7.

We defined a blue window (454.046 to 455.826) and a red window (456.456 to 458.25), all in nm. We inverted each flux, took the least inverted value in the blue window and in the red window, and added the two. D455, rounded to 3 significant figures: 0.0576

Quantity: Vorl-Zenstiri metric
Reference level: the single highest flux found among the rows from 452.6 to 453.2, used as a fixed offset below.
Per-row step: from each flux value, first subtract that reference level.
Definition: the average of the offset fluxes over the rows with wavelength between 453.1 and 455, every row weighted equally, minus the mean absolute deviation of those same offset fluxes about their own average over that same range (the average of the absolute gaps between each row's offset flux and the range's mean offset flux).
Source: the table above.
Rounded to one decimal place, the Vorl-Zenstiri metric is -1.3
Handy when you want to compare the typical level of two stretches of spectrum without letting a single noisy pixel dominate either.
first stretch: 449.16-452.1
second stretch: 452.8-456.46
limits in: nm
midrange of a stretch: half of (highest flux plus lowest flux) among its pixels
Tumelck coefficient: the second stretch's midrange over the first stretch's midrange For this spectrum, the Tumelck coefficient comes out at 0.943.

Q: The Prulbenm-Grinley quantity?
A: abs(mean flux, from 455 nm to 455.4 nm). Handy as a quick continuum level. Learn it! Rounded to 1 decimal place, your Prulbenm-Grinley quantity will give 28.0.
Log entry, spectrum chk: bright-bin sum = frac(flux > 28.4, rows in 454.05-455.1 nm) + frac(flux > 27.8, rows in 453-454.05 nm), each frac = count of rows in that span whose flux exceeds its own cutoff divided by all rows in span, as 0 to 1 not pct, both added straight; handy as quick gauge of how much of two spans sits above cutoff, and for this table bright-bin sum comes 1.5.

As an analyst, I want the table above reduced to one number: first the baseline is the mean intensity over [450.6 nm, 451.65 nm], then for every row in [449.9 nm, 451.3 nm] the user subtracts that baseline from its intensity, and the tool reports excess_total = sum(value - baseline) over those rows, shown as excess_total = -13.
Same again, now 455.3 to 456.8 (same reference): -22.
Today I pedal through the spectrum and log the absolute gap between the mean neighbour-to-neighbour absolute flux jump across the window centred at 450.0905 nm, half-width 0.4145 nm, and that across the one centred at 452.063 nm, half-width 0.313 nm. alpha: 1.07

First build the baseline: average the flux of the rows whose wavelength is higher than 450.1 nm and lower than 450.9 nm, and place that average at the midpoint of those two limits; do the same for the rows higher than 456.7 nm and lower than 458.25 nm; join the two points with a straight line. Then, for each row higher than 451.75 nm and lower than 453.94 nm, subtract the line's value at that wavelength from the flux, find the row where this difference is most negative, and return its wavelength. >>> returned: 452.741 nm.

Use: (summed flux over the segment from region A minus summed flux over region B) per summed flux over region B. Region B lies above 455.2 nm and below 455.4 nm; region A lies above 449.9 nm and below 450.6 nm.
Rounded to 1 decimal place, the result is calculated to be 3.0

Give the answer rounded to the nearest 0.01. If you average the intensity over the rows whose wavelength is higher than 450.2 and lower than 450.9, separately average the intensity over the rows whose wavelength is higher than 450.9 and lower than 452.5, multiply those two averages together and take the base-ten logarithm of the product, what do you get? 2.95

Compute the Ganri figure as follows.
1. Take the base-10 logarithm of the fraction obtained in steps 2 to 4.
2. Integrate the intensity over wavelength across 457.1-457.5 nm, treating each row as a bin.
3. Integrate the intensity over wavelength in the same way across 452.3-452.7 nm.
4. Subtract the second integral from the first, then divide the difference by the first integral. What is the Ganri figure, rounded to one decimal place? -1.0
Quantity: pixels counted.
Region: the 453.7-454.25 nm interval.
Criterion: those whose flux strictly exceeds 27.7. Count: 3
